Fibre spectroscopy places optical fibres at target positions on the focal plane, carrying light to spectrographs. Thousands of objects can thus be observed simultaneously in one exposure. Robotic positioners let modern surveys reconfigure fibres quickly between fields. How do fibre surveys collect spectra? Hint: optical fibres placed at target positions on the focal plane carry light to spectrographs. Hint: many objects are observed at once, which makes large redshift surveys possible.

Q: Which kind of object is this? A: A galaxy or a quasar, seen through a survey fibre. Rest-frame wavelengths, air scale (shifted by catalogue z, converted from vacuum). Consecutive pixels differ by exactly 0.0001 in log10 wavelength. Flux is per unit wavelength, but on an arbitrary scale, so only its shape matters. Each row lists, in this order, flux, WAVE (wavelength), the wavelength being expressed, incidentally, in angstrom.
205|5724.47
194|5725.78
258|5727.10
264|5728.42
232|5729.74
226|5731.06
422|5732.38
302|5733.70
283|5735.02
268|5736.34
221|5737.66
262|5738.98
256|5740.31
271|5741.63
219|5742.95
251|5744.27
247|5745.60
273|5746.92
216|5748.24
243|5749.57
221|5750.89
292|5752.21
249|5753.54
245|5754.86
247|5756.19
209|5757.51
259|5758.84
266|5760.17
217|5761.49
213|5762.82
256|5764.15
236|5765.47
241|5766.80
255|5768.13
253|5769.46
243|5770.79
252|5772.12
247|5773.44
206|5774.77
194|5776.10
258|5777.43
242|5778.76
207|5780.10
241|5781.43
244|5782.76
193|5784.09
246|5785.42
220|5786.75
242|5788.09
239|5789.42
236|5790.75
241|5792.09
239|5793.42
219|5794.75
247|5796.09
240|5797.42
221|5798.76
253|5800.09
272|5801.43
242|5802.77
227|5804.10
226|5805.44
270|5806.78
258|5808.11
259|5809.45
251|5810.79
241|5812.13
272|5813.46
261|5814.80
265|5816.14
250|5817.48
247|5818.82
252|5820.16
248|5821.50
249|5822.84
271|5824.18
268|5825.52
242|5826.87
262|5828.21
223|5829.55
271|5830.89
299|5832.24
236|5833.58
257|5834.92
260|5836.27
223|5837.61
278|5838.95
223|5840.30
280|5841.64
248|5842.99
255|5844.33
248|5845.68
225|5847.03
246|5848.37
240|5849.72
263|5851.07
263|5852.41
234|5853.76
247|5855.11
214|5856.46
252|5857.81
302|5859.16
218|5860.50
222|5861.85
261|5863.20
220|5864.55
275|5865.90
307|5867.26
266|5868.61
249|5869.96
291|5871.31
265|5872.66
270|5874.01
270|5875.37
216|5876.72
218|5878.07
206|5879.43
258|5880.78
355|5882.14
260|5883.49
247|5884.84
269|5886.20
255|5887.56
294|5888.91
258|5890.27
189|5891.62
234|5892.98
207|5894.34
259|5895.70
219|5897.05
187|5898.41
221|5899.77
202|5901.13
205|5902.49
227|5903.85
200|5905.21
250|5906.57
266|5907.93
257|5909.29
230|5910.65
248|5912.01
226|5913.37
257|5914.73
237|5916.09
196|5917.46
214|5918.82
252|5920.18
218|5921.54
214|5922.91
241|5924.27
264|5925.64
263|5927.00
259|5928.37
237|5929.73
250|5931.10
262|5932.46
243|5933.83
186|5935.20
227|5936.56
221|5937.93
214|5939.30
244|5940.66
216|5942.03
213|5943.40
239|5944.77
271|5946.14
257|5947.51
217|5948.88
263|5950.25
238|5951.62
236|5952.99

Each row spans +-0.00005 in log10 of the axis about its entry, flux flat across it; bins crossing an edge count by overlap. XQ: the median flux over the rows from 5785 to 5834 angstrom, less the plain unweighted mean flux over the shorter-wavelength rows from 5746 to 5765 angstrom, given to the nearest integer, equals 4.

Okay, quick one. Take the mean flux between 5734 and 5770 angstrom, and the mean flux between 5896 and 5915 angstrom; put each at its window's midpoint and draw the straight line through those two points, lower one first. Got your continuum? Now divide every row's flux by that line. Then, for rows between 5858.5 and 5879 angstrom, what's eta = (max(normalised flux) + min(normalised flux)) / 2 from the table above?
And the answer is 1.12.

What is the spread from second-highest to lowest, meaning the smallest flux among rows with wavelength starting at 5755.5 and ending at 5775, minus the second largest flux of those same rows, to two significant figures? -53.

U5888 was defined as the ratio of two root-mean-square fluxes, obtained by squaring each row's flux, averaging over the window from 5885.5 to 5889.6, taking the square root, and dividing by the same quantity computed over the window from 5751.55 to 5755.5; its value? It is 1.04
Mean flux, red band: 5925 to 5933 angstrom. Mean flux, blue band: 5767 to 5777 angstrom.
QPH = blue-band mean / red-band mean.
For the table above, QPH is 0.92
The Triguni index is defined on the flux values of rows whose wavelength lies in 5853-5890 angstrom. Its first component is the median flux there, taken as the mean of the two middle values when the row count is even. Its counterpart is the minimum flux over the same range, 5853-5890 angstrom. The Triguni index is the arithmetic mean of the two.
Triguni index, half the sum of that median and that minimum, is 232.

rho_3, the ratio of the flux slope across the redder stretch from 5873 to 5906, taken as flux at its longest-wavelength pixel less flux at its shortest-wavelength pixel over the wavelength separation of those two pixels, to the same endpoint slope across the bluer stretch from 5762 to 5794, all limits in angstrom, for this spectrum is -3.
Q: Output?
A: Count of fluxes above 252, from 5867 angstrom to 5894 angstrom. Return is 13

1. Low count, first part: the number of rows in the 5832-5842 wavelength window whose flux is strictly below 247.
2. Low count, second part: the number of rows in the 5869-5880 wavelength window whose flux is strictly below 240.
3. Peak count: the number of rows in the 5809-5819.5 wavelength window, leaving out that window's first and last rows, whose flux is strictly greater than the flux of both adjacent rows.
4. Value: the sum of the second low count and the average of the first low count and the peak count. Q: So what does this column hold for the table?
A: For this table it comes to 5.5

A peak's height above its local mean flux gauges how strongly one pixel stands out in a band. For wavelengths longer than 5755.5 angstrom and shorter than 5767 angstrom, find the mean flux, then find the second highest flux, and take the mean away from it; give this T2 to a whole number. 21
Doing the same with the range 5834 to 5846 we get 26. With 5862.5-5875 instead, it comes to 24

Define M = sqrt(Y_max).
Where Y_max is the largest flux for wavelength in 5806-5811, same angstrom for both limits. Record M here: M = 16.4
